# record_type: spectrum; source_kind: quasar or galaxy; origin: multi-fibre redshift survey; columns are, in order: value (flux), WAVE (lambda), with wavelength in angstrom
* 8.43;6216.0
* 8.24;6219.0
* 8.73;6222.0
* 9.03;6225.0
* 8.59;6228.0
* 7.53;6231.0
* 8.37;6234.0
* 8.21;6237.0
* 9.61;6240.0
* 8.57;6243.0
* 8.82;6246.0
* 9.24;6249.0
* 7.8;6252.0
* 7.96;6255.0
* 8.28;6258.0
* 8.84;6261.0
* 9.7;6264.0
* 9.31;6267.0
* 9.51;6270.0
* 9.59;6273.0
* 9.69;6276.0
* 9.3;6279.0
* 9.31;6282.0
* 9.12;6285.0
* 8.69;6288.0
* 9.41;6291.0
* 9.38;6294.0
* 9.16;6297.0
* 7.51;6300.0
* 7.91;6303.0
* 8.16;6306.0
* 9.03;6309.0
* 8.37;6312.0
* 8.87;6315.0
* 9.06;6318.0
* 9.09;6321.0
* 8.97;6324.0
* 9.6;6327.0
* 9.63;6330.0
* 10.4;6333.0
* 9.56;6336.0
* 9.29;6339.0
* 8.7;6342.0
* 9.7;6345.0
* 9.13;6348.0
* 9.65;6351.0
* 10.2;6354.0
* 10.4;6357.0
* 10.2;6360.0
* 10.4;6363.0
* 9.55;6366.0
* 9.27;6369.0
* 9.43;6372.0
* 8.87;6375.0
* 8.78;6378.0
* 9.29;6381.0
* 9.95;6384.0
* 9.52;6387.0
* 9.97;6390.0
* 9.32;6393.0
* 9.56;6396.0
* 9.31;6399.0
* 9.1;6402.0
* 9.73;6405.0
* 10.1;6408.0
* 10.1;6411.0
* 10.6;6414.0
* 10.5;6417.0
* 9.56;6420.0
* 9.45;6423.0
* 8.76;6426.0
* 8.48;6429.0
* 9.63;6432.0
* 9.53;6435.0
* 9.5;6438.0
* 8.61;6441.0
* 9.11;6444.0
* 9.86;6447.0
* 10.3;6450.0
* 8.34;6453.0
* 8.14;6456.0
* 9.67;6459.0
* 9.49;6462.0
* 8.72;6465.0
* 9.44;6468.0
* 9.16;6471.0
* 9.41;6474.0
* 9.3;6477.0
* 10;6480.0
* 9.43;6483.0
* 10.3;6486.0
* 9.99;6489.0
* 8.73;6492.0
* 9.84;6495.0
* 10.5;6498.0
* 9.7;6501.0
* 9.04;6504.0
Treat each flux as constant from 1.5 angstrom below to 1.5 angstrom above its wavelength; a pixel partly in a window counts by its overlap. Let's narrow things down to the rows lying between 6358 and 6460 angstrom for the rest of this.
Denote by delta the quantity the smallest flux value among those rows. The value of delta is 8.14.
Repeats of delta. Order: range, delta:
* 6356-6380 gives 8.78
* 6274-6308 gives 7.51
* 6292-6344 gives 7.51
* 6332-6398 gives 8.7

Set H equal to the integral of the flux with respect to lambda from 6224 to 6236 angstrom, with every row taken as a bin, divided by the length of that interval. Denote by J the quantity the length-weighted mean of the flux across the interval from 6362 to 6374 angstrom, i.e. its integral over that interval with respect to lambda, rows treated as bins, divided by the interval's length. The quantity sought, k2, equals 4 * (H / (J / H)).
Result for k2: 29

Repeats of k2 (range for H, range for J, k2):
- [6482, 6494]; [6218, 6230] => 43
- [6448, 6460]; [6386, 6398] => 35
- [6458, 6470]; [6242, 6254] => 40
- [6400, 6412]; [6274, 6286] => 40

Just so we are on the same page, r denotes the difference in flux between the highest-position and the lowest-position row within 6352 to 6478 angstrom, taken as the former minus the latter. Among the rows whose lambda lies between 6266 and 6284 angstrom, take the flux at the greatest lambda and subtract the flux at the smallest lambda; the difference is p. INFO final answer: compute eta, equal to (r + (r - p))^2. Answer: 3.2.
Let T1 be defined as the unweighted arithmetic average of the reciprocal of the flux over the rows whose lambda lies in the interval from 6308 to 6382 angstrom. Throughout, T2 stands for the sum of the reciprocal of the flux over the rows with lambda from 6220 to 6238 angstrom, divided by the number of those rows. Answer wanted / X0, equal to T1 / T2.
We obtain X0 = 0.89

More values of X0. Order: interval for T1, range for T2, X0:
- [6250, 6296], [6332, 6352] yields 1.05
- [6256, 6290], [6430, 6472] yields 1.00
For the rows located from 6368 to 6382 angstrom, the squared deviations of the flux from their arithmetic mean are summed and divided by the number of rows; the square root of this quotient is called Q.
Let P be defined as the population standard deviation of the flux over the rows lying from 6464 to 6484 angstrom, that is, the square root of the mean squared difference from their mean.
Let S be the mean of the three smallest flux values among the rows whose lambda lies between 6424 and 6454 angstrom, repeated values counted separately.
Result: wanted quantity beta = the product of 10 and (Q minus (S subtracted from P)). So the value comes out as 84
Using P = 0.354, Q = 0.26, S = 8.5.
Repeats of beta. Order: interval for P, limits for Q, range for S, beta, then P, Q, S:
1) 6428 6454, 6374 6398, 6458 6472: 89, 0.633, 0.41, 9.1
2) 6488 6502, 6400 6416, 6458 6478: 90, 0.578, 0.50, 9.1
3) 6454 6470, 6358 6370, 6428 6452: 86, 0.576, 0.46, 8.7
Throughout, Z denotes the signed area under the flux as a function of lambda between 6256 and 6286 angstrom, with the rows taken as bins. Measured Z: 277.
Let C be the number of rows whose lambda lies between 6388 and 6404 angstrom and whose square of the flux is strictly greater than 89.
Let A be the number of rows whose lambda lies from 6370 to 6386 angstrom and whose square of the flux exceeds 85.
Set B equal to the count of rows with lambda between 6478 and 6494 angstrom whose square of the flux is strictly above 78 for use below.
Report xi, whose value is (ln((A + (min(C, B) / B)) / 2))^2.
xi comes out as 0.31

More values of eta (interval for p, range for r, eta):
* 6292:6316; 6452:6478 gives 5.9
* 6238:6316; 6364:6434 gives 0.8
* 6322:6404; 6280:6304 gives 8.6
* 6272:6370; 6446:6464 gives 0.2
